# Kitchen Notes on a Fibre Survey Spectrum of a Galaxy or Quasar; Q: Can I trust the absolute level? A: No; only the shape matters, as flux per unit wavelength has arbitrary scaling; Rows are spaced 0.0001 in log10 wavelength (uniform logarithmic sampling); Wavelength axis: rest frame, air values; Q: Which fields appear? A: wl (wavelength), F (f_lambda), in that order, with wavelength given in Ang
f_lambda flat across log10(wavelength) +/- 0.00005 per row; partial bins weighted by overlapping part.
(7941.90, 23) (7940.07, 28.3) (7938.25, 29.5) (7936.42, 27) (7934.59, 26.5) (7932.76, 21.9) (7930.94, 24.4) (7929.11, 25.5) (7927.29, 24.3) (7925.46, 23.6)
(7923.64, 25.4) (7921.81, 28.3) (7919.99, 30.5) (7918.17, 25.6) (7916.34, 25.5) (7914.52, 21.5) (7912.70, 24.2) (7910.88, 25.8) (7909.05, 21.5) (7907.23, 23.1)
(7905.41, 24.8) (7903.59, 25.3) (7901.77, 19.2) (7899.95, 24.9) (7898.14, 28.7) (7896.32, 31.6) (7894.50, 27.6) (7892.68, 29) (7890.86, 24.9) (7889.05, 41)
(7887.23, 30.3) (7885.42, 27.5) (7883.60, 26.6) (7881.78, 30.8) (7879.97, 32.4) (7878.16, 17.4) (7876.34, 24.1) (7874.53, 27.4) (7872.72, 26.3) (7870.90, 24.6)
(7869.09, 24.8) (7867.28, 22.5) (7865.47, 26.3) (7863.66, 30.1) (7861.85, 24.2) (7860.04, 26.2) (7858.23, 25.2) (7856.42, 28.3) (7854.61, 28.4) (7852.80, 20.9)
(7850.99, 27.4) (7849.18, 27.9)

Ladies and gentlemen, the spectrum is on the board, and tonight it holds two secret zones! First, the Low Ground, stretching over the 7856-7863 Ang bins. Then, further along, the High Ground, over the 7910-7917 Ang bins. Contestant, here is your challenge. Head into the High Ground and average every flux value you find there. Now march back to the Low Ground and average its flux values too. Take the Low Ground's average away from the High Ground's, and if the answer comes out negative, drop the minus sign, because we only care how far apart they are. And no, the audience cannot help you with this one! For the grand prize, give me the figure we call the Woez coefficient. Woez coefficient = 1.7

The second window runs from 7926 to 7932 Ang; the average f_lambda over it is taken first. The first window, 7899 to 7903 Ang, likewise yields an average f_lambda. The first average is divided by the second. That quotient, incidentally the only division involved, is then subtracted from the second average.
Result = 24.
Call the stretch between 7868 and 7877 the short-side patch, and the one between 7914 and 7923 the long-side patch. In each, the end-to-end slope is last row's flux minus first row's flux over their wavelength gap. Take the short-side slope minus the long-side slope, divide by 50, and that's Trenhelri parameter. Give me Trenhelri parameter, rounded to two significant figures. -0.021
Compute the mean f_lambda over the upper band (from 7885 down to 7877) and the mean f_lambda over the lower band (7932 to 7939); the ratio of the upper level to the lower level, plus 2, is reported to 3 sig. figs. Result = 3.02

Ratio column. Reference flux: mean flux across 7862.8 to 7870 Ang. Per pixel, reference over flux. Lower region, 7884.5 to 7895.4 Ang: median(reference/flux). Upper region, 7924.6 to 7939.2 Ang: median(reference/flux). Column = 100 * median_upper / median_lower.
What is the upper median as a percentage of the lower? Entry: 113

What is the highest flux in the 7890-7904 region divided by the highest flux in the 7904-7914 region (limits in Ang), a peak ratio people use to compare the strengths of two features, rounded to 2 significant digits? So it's 1.2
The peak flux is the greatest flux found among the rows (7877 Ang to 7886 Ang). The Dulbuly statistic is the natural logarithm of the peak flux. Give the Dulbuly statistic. 3.48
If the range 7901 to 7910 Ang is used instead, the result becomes 3.23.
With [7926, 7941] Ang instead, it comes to 3.38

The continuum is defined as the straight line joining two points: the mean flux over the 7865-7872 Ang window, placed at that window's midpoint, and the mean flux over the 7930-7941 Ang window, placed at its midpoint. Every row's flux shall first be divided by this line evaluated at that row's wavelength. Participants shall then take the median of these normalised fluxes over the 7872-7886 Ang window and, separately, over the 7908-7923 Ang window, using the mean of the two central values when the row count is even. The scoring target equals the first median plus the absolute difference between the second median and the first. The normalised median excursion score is 1.18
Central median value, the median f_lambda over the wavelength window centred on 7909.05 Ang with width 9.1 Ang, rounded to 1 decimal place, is 24.2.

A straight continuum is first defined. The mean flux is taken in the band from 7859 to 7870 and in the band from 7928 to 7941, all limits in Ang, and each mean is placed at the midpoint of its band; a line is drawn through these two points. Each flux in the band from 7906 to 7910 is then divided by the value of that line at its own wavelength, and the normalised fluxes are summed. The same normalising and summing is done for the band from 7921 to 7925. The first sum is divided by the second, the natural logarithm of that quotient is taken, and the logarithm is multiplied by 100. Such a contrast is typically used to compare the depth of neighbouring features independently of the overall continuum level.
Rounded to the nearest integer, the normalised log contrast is -18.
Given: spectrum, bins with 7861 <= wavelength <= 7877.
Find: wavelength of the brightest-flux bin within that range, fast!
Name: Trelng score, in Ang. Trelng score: 7863.66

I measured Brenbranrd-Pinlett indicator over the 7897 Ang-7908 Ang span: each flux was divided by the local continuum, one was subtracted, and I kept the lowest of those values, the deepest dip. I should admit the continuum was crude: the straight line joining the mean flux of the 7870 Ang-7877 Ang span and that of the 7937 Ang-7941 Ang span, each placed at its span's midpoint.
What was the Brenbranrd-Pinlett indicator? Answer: -0.29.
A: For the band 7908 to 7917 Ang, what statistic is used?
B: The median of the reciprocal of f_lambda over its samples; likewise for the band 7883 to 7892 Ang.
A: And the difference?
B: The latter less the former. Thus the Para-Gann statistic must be -0.0050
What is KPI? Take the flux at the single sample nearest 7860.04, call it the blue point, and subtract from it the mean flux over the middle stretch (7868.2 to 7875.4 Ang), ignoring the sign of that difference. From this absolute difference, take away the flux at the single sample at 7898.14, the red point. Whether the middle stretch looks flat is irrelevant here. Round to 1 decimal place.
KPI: -28.3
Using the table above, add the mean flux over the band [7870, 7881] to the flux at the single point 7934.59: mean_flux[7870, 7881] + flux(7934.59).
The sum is 51.9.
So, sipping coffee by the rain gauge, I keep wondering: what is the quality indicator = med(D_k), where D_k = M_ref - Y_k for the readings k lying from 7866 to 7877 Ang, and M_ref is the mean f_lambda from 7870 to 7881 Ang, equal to 0.7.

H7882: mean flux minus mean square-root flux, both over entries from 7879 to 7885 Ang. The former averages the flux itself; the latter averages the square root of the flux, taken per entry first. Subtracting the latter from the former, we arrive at 24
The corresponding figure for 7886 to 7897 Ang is 25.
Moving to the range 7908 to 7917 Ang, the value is 19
